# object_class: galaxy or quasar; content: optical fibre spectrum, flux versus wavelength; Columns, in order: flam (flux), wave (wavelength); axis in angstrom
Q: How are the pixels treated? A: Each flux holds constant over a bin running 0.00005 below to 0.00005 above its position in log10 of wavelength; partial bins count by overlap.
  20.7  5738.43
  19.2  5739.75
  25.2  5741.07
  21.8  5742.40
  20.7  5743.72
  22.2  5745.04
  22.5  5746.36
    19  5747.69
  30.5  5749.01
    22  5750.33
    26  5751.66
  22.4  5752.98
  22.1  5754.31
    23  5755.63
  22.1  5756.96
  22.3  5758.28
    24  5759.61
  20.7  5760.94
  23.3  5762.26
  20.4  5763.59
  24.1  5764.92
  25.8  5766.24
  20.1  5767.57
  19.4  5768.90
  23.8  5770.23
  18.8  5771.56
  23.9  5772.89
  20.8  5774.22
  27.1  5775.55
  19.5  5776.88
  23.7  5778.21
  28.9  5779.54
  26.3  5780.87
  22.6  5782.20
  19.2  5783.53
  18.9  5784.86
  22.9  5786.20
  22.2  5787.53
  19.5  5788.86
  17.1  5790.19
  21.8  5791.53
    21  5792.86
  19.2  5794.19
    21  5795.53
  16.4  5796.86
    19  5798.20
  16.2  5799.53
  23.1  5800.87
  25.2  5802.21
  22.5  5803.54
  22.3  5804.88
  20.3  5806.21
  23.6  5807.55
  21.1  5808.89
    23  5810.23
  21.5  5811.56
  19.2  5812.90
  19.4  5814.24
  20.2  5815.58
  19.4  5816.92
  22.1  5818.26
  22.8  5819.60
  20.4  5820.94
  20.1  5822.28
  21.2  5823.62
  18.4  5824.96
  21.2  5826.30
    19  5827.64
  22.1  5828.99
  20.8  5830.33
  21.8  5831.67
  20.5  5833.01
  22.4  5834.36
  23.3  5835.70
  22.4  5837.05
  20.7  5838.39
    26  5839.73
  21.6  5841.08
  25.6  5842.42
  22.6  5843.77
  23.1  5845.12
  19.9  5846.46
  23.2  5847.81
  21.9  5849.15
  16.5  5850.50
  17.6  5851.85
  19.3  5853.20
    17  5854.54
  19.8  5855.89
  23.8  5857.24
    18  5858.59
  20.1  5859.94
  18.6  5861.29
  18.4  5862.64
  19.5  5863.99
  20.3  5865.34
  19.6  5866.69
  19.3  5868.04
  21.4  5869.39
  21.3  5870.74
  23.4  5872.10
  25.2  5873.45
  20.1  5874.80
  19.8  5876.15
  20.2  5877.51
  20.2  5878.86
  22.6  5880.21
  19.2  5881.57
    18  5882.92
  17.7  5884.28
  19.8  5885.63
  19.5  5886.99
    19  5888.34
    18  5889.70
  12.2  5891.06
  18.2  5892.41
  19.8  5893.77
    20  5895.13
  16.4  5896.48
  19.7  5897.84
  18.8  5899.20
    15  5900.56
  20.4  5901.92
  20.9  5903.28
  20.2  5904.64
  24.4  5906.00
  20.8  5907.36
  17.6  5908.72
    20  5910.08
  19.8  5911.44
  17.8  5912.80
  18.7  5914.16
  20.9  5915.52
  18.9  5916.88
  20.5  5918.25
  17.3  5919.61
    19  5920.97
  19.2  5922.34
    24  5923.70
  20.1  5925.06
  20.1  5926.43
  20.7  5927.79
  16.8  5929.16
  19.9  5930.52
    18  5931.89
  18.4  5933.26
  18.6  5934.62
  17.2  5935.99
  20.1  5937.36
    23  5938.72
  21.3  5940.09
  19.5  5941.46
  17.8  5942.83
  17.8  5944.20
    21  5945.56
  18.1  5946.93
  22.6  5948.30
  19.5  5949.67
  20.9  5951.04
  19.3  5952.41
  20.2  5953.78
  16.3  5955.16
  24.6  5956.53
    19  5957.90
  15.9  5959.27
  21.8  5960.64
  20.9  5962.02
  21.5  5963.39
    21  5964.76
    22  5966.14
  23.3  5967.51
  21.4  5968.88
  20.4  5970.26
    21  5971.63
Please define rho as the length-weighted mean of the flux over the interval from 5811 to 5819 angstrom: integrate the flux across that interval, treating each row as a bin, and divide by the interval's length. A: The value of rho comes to 20.3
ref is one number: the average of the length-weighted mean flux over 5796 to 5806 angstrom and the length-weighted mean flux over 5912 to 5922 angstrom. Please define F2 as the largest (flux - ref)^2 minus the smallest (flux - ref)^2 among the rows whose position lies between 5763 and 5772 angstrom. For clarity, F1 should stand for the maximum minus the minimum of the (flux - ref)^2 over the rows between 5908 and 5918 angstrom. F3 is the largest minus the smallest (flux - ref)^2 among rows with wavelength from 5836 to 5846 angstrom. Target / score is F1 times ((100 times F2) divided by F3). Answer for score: 482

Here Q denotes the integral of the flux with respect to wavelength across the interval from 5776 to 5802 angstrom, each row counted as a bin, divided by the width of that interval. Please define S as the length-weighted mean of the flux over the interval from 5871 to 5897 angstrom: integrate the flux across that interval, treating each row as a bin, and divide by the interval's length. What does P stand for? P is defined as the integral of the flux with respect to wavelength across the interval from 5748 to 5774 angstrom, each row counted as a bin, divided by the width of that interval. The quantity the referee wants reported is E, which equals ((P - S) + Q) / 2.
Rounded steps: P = 22.8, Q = 21.1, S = 19.5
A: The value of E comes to 12.2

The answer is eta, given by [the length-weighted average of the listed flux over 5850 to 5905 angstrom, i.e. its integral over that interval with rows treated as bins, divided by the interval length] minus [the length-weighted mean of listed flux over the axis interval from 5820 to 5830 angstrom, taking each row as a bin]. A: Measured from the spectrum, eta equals -1.0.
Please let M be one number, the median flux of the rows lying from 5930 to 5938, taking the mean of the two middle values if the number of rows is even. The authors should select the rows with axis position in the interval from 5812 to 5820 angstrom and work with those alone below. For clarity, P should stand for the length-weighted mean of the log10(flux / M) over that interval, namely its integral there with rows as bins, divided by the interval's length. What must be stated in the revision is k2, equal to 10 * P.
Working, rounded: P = 0.043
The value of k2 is 0.4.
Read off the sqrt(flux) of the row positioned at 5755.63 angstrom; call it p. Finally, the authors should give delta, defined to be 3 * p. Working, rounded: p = 4.80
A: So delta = 14.4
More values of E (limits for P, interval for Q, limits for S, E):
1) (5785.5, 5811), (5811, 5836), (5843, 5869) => 10.9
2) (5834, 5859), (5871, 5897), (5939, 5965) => 10.4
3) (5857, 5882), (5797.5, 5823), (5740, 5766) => 9.4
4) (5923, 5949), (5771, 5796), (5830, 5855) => 10.1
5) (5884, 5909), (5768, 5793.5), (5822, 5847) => 9.5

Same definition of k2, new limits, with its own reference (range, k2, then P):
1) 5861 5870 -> 0.2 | 0.025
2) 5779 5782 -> 1.6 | 0.159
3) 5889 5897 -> -0.3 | -0.031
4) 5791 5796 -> 0.5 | 0.049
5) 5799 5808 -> 0.7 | 0.070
